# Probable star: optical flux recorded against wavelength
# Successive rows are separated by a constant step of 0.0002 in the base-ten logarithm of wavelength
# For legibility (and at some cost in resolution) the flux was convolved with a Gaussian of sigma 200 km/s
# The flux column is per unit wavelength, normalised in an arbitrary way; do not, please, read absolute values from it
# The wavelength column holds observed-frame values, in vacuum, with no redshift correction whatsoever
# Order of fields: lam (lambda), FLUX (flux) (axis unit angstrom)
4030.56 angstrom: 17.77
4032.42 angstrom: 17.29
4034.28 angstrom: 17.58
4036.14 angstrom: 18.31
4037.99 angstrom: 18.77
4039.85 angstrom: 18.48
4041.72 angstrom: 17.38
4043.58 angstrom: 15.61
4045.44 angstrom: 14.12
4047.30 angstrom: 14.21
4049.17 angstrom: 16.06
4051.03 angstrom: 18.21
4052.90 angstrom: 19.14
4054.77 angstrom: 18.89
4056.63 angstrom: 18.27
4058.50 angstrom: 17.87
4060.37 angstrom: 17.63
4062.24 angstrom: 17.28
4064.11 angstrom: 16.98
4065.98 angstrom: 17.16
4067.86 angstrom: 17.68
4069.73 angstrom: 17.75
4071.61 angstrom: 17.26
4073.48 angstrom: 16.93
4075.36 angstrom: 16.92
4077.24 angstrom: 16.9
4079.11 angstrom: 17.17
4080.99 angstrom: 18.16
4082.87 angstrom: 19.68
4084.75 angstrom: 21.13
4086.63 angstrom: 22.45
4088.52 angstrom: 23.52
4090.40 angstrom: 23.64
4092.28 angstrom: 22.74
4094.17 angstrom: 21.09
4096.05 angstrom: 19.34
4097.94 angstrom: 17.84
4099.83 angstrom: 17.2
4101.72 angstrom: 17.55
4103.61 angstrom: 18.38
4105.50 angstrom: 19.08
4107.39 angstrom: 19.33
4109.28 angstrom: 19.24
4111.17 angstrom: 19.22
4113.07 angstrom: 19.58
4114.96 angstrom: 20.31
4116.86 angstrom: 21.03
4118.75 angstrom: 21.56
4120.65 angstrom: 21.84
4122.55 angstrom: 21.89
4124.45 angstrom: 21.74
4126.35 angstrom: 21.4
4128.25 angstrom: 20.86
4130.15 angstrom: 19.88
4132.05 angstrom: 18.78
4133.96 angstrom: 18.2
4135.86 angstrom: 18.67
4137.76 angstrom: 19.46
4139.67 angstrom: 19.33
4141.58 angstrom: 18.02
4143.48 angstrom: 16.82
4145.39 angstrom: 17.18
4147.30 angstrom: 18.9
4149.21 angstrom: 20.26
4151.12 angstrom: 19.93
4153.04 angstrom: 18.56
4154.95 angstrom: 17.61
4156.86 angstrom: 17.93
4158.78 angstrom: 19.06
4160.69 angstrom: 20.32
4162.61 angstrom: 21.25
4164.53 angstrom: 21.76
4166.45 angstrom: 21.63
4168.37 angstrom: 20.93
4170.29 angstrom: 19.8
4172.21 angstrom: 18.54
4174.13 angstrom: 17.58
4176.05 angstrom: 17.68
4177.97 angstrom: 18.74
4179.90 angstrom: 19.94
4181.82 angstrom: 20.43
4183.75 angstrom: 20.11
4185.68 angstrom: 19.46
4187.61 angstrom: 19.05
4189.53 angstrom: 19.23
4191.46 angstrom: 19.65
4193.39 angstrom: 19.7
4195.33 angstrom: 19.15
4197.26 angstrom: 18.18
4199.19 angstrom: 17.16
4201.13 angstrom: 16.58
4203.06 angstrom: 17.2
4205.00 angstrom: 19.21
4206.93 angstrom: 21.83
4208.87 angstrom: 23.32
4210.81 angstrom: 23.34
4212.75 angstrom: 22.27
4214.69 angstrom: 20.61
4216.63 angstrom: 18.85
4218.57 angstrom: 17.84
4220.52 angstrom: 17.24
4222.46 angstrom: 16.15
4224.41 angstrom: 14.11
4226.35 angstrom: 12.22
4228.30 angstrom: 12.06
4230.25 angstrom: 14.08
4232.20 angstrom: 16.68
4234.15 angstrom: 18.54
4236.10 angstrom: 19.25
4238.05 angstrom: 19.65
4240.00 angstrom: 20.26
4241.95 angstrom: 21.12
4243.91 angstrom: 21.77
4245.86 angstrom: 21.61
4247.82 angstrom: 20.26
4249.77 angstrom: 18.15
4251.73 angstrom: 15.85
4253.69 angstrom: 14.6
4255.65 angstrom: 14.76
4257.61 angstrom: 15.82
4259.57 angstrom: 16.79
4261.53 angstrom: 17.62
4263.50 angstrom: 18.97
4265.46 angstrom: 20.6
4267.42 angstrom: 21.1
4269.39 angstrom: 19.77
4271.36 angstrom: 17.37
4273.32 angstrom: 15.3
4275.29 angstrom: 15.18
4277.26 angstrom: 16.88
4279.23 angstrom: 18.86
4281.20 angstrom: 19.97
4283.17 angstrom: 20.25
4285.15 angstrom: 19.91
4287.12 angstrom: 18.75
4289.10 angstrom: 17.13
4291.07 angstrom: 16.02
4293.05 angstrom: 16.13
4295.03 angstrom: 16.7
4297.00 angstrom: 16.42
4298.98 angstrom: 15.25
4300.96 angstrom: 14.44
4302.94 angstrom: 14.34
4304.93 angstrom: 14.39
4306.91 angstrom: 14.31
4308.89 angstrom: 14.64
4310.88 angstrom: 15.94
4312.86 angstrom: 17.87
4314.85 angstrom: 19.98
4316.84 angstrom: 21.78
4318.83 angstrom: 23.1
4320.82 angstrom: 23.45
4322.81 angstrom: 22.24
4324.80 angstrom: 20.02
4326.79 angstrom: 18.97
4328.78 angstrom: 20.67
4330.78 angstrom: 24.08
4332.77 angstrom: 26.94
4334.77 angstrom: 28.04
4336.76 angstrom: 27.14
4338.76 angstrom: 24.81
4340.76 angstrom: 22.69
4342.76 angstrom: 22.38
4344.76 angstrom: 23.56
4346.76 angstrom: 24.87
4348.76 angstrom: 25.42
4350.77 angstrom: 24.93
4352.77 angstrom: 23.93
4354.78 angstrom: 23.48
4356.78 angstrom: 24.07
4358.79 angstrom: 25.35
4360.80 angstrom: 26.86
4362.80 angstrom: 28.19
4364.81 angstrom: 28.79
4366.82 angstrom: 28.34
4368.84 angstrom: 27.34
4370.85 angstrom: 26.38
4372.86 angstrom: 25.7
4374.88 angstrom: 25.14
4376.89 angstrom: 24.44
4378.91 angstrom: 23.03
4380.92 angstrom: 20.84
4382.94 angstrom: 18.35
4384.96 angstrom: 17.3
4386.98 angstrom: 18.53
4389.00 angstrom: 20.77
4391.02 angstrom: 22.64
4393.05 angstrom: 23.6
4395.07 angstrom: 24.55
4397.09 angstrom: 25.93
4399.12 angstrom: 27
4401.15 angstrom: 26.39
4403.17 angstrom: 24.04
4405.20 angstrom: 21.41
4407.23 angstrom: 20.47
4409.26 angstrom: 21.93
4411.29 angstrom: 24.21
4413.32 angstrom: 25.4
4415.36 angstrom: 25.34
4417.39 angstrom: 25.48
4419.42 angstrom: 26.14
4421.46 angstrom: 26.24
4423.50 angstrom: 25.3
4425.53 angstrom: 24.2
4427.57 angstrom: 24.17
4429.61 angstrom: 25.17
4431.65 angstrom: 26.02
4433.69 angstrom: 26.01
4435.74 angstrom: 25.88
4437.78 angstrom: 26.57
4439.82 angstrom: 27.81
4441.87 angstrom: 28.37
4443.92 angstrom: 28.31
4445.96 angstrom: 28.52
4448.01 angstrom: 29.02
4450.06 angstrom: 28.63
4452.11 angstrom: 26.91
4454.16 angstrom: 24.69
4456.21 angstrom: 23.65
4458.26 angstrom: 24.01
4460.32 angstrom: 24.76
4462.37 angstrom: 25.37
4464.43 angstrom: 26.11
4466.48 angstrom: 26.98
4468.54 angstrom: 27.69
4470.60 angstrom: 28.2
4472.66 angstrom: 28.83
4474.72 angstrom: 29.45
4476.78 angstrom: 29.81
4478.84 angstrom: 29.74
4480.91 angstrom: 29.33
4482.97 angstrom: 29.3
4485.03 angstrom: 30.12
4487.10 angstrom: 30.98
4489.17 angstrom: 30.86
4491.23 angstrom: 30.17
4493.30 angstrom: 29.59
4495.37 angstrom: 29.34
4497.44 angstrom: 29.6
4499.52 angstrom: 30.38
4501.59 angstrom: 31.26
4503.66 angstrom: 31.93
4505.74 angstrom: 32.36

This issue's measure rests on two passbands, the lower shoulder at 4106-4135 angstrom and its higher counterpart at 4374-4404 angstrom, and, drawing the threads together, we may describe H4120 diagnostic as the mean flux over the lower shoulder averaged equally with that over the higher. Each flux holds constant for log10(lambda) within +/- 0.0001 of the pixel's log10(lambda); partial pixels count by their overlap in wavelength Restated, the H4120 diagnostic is 21.6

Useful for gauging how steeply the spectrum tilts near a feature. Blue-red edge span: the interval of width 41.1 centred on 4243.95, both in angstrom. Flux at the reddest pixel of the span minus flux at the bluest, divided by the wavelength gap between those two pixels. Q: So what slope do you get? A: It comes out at 0.12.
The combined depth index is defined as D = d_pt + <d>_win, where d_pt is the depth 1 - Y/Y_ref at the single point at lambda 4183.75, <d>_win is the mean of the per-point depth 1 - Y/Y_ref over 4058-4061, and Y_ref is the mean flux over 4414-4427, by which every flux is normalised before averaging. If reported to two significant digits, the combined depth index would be 0.51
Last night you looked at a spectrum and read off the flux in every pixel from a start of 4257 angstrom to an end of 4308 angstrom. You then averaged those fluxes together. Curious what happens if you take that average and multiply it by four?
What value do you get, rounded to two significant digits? 69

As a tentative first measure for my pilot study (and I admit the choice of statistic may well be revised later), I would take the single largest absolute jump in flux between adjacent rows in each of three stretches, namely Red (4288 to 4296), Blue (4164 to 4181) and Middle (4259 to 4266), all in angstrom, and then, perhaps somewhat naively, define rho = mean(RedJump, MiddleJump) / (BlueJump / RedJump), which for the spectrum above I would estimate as 1.2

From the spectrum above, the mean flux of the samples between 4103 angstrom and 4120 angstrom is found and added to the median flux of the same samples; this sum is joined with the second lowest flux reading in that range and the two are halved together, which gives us 29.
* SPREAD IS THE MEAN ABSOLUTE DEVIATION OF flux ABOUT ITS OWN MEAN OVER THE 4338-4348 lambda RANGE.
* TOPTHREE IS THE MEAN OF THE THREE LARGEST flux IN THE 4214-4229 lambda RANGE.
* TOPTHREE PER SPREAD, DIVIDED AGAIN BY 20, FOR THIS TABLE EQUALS 1.0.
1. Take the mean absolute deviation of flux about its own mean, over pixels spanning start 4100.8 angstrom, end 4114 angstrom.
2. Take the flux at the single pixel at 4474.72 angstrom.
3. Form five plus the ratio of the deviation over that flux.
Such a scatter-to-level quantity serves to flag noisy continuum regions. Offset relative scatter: 5.02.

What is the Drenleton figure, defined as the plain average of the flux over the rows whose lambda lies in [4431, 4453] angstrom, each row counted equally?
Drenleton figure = 27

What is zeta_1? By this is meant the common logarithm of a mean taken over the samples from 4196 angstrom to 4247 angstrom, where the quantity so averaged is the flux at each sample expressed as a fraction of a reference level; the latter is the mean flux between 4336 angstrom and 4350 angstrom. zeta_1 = -0.12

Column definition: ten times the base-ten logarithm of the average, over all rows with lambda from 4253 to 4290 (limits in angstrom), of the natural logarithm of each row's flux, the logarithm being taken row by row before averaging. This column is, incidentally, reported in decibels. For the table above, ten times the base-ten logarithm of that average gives 4.59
